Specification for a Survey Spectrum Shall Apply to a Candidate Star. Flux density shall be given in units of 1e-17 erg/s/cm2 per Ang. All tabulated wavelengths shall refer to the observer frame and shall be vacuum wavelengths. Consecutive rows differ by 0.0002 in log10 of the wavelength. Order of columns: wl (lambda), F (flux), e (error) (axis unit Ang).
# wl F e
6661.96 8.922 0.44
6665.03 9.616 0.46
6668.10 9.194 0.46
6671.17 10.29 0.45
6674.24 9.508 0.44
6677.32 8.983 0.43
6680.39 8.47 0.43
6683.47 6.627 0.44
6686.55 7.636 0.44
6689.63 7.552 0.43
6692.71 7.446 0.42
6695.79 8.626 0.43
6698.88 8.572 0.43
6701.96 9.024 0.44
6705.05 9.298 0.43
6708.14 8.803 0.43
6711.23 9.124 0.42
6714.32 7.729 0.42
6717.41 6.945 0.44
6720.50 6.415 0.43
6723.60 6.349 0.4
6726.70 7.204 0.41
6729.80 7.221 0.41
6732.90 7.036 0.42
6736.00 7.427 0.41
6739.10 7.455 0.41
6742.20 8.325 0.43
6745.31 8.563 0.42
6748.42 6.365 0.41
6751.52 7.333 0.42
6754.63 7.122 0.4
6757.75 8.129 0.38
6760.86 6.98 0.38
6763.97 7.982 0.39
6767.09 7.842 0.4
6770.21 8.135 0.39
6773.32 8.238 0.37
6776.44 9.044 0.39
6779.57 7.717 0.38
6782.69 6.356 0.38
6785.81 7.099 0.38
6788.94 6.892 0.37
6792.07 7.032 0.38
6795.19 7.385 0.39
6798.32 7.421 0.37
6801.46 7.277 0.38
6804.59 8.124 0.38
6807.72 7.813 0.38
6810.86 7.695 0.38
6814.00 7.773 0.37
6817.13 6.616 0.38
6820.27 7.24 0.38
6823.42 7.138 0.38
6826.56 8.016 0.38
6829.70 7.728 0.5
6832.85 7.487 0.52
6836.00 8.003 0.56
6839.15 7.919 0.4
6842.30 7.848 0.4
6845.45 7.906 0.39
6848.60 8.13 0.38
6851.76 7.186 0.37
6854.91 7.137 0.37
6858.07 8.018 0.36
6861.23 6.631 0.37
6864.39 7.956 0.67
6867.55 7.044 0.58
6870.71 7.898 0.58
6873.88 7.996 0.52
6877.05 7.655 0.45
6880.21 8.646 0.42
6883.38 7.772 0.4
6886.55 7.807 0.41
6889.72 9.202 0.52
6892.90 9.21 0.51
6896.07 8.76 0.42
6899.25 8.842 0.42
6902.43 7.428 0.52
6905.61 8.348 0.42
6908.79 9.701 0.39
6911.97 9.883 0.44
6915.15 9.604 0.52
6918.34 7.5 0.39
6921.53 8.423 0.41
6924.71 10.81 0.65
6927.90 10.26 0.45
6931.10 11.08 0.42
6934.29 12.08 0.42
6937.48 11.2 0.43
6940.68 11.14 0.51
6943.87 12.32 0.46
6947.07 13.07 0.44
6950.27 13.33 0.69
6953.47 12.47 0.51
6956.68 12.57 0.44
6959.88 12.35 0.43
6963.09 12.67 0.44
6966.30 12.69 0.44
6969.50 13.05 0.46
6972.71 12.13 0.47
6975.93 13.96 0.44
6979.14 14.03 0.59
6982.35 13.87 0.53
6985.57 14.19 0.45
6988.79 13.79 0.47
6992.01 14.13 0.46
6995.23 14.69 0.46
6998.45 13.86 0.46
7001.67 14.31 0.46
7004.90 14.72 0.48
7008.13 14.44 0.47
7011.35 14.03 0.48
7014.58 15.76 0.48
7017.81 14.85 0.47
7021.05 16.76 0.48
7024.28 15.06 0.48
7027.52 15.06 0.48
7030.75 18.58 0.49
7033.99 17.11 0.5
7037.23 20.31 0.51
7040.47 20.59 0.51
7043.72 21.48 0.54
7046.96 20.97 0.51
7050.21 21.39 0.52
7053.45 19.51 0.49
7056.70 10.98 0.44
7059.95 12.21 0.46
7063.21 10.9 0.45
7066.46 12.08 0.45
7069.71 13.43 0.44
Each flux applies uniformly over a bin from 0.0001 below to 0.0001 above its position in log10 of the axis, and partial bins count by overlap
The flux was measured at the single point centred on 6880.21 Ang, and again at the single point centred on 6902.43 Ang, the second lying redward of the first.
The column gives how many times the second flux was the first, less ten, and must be -9.14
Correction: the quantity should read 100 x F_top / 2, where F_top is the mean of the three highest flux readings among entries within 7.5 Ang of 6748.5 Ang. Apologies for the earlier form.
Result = 404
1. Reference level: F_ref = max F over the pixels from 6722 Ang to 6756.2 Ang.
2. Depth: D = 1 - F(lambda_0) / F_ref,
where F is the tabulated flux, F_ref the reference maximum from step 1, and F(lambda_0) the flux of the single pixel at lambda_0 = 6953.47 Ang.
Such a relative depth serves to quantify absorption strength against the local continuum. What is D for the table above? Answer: -0.46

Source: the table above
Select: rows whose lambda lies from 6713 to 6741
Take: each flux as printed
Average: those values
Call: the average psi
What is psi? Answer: 7.1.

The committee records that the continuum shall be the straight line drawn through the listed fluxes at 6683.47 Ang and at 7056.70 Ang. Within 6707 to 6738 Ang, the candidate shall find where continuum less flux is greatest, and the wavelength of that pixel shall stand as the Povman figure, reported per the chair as 6723.60 Ang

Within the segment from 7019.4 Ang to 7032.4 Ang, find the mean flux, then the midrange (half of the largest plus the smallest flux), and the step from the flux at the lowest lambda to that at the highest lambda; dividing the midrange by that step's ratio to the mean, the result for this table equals 151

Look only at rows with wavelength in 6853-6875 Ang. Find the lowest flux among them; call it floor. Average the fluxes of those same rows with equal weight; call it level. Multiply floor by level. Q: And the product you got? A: 50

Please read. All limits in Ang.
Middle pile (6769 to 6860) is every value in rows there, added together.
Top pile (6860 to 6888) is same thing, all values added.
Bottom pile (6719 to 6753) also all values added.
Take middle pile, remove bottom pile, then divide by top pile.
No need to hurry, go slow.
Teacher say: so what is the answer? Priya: 2.0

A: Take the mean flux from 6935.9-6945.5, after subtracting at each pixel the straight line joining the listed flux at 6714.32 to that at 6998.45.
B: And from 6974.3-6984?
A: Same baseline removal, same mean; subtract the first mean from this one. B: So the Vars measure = 2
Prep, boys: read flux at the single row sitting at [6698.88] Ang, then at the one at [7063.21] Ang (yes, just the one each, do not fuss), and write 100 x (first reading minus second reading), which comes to -233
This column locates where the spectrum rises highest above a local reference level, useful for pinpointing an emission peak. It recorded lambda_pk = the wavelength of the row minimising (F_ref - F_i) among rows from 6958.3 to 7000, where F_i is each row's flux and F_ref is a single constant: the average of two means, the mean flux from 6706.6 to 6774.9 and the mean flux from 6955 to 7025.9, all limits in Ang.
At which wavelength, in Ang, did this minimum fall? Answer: 6995.23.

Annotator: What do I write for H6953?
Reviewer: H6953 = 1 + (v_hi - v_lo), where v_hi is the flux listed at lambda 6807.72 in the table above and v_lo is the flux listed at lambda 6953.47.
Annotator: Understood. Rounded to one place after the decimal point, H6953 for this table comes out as -3.7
